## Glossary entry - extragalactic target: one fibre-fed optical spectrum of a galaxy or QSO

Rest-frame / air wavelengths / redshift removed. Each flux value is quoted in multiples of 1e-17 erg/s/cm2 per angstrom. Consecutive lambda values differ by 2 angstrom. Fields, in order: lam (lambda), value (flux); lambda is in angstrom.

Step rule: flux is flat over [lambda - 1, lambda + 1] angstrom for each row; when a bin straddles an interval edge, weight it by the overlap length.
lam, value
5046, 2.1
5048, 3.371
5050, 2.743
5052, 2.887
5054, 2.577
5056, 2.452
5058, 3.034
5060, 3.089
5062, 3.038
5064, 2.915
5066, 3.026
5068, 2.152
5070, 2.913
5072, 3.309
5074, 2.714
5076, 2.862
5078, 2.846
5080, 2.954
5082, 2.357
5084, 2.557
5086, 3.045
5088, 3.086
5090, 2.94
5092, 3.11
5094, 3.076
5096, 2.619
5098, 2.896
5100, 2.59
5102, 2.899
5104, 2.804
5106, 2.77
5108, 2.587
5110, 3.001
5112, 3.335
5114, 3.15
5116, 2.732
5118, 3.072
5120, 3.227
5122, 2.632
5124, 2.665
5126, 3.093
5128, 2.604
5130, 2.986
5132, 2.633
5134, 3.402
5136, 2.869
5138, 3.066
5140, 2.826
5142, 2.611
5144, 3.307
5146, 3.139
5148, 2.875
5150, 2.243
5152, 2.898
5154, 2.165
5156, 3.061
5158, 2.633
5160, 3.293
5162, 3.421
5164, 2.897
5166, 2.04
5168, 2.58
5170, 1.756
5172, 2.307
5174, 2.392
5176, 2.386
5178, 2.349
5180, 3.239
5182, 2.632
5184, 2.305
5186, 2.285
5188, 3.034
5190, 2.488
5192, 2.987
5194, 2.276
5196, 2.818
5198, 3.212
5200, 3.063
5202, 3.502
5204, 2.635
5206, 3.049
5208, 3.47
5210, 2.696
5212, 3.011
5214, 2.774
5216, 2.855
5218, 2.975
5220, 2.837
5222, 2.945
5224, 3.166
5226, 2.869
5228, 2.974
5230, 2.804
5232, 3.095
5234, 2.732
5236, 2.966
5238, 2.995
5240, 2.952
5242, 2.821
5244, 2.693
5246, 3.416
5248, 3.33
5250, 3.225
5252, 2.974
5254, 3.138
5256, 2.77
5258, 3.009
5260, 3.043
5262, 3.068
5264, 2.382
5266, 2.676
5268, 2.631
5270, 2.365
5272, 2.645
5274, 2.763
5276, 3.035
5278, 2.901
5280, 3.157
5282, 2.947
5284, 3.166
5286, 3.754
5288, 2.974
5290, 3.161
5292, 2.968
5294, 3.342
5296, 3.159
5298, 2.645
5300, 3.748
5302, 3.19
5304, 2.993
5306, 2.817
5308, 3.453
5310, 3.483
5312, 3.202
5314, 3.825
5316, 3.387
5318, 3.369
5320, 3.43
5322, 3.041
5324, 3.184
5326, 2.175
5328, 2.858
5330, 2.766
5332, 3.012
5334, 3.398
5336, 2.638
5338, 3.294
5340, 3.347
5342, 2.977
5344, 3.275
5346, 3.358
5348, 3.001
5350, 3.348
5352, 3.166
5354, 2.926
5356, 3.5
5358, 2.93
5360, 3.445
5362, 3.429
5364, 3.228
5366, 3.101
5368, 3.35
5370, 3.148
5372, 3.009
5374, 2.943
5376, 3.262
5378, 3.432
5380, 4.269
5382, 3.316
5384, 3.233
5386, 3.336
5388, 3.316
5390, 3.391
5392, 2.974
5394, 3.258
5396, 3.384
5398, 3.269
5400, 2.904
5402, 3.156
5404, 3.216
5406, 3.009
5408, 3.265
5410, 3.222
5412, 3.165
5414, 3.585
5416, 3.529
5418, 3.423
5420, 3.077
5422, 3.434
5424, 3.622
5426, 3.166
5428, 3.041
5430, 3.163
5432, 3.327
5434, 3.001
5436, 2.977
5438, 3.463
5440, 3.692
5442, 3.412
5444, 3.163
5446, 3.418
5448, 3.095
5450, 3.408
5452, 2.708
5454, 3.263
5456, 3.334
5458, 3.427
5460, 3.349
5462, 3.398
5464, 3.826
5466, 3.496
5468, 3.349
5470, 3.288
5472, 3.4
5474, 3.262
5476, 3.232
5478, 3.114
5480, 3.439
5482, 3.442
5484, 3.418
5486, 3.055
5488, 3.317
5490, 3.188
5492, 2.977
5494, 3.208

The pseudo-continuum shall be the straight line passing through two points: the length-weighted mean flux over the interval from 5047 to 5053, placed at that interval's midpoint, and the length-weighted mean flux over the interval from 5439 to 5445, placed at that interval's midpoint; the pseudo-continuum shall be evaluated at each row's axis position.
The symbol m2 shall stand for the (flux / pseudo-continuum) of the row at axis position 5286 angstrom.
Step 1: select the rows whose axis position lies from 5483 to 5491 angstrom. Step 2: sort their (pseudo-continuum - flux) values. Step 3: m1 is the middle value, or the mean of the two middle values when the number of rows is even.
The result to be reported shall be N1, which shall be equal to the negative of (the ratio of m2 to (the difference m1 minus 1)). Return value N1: 1.48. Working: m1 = 0.220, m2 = 1.15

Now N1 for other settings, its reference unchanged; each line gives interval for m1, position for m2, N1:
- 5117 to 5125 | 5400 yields 1.09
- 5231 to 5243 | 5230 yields 1.16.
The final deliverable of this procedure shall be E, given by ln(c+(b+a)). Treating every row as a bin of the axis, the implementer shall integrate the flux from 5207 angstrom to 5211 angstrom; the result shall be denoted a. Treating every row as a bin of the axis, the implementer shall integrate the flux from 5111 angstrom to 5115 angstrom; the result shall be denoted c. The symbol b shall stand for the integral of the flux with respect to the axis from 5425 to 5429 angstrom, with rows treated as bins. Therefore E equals 3.63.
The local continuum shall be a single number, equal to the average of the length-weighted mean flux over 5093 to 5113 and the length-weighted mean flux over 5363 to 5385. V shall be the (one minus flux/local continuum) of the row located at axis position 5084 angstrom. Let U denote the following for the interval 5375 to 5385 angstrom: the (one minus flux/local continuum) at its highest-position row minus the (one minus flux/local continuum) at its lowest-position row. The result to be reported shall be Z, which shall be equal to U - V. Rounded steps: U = 0.01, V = 0.17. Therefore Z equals -0.16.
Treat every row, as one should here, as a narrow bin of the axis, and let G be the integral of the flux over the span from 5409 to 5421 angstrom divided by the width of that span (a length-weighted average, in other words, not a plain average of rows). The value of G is 3.33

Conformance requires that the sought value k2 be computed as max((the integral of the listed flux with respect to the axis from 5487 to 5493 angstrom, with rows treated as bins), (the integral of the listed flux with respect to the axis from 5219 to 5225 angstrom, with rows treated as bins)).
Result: 19.0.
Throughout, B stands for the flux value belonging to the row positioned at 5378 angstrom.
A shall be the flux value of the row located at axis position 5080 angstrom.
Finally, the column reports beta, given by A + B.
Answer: 6.39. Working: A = 2.954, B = 3.432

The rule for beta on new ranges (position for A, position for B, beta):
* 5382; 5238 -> 6.31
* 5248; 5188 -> 6.36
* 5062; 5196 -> 5.86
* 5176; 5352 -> 5.55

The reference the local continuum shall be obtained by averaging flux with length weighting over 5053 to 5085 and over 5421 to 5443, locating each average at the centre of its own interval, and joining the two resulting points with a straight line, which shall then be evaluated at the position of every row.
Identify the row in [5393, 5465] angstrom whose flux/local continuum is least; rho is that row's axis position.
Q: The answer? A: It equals 5452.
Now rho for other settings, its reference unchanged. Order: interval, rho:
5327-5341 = 5336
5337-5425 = 5400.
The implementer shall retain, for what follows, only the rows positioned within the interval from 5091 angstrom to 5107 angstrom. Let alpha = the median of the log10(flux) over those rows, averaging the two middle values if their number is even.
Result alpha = 0.45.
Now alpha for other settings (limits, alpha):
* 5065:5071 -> 0.46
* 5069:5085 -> 0.46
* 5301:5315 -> 0.51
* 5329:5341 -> 0.50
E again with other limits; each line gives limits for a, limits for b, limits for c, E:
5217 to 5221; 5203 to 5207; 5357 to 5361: 3.58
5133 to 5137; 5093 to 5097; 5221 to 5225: 3.59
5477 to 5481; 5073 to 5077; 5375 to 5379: 3.63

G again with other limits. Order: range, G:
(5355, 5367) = 3.27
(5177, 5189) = 2.64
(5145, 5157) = 2.73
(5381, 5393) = 3.26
